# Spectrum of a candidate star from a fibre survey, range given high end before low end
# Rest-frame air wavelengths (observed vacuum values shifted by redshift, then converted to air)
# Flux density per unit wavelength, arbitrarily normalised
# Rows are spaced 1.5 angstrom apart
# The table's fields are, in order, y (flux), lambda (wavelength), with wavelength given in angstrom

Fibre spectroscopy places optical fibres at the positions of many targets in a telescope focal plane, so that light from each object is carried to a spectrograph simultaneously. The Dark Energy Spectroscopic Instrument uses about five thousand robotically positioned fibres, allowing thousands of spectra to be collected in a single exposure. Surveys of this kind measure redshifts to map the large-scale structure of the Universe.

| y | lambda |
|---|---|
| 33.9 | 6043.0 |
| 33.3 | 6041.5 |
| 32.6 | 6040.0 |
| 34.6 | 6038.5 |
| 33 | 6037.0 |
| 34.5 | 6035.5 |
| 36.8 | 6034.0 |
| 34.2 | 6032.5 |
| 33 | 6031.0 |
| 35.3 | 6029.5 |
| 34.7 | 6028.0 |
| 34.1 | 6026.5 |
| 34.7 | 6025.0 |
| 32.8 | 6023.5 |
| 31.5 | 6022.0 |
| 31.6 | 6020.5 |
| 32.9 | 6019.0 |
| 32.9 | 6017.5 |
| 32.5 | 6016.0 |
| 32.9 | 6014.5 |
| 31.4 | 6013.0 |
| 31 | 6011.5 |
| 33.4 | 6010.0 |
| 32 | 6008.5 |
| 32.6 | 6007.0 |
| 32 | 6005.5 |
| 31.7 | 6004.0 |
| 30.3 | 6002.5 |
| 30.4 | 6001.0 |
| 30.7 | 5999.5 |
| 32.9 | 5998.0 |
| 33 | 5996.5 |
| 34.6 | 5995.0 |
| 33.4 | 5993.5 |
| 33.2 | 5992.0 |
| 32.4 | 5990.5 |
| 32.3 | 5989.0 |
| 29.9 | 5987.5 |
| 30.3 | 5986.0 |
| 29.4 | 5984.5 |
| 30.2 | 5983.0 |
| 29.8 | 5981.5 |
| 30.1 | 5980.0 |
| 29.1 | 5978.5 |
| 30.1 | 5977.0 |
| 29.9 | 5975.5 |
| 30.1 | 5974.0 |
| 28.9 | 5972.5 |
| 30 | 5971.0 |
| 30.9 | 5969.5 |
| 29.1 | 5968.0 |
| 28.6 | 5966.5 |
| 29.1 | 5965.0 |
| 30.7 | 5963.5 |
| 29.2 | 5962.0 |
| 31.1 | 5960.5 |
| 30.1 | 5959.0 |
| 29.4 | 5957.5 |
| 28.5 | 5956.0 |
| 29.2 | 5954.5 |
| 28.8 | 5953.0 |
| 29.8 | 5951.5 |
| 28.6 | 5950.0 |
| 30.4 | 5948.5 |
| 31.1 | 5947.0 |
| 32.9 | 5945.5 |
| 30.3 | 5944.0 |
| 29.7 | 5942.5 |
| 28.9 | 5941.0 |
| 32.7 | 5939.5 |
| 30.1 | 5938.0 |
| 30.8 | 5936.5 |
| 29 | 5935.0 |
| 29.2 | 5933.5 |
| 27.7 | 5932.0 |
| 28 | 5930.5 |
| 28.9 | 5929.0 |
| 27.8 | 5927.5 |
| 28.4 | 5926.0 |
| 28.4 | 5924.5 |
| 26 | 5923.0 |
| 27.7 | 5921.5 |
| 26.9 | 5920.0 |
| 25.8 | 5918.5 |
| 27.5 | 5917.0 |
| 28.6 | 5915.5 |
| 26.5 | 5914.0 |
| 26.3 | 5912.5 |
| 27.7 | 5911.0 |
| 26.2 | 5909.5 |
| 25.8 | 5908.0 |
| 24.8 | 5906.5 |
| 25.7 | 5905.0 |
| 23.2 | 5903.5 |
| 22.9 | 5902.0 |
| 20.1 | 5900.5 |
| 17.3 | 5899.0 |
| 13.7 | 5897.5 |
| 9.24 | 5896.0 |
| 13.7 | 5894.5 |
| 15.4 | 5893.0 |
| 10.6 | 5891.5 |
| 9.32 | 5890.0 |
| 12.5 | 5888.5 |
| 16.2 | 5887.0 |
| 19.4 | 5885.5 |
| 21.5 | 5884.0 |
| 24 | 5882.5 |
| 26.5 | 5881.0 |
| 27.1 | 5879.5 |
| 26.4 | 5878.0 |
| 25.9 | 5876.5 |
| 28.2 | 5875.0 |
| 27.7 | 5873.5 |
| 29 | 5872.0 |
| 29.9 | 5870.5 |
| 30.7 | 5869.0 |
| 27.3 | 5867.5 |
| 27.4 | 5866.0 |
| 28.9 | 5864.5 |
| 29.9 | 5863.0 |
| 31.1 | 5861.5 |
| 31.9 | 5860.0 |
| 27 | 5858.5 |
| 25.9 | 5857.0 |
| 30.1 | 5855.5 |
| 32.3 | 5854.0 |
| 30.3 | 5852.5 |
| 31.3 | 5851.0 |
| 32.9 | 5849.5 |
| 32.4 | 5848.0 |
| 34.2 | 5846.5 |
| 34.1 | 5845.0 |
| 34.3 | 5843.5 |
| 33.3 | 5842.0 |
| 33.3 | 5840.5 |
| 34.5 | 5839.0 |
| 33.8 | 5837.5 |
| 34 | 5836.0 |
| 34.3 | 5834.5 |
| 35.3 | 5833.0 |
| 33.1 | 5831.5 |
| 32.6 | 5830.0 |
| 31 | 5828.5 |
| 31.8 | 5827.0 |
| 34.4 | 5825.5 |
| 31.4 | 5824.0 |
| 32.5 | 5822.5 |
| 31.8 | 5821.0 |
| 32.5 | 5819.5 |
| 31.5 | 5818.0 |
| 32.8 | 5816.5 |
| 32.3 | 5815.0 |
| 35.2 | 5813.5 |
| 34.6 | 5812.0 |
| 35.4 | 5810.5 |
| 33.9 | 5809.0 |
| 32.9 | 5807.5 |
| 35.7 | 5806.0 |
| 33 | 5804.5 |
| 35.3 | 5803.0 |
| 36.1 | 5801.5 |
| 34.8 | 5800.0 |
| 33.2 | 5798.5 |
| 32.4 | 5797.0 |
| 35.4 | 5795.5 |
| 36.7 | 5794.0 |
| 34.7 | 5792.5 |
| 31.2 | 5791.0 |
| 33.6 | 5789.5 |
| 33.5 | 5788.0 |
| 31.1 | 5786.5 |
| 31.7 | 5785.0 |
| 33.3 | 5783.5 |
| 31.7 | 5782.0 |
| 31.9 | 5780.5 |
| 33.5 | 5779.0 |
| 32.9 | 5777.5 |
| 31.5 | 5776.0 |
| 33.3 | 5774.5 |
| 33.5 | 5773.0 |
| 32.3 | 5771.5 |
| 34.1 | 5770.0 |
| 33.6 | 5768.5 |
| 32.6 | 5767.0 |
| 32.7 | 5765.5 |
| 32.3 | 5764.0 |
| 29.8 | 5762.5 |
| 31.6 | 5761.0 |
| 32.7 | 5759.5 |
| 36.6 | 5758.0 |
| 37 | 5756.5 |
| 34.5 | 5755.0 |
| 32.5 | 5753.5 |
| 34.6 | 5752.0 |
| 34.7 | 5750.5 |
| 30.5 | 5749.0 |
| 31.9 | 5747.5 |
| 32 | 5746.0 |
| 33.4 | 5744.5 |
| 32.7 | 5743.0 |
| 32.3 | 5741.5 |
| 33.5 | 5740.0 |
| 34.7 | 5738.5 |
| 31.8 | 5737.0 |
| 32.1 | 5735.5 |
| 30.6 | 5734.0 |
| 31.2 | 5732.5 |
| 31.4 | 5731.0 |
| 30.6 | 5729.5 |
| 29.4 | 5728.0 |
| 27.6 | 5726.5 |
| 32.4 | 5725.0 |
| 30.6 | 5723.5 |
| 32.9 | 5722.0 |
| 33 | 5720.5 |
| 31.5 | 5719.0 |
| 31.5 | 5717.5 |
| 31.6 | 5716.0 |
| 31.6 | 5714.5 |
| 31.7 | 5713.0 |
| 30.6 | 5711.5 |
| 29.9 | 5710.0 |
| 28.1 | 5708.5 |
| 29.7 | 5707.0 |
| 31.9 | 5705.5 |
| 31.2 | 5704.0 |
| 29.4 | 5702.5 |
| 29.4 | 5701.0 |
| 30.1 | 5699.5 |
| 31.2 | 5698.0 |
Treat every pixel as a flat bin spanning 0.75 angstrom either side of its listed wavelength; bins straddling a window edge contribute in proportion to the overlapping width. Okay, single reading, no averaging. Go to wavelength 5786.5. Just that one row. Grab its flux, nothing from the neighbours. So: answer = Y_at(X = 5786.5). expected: 31.1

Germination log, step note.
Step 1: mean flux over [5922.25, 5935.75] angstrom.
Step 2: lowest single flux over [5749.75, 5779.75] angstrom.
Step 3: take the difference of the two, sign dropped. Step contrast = 1.6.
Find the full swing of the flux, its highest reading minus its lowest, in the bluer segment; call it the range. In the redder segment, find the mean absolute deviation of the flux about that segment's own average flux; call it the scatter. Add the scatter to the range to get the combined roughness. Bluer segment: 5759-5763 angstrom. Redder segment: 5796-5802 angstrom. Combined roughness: 4.2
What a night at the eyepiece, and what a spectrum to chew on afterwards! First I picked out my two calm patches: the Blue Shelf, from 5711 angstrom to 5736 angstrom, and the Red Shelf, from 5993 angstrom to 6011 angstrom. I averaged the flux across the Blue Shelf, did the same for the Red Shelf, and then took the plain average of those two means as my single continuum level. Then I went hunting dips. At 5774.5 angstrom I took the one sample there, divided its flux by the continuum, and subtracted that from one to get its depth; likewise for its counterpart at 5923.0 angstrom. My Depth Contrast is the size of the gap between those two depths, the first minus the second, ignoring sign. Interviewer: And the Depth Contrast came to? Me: 0.23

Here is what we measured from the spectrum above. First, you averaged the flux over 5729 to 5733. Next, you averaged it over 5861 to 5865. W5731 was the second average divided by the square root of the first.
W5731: 5.4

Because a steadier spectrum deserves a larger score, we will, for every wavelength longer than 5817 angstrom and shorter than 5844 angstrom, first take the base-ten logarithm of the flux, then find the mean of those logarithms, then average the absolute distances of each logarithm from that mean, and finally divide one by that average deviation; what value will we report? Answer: 72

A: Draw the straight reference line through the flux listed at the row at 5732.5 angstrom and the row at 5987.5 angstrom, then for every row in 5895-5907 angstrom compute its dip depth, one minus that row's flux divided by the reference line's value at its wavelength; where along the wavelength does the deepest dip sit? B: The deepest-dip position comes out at 5896.0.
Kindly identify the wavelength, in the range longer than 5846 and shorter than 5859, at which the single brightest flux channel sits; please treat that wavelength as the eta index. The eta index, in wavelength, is 5846.5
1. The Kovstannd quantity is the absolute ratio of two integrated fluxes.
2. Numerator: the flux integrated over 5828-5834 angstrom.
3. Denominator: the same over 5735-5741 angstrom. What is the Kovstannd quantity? 1.00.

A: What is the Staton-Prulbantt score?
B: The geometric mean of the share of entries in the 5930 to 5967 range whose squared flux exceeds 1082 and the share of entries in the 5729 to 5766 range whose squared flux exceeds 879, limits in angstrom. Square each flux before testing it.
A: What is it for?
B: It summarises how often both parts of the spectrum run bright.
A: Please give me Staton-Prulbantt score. 0.20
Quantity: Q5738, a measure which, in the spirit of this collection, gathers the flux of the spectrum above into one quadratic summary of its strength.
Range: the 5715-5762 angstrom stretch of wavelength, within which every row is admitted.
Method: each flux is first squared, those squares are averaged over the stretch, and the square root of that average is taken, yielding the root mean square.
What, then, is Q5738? 32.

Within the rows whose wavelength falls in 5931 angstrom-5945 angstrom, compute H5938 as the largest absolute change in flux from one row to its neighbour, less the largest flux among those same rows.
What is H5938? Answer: -28.9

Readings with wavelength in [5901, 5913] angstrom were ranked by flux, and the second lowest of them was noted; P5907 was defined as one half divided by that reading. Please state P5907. 0.0216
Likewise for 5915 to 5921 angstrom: 0.0186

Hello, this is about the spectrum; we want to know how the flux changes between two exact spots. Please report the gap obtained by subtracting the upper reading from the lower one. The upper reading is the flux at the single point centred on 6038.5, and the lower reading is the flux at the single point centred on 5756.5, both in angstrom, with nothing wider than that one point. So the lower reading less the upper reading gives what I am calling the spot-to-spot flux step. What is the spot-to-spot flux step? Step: 2.4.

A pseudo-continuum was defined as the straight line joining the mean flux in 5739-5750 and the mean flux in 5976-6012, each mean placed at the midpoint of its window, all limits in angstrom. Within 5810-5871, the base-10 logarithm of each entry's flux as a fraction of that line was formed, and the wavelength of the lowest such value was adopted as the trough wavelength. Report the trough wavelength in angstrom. 5857.0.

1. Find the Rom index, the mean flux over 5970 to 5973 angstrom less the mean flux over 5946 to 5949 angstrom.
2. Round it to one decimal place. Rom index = -1.3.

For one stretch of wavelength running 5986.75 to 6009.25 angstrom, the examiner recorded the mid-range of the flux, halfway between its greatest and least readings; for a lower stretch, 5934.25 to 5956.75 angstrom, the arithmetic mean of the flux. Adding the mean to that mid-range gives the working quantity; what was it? 62.3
